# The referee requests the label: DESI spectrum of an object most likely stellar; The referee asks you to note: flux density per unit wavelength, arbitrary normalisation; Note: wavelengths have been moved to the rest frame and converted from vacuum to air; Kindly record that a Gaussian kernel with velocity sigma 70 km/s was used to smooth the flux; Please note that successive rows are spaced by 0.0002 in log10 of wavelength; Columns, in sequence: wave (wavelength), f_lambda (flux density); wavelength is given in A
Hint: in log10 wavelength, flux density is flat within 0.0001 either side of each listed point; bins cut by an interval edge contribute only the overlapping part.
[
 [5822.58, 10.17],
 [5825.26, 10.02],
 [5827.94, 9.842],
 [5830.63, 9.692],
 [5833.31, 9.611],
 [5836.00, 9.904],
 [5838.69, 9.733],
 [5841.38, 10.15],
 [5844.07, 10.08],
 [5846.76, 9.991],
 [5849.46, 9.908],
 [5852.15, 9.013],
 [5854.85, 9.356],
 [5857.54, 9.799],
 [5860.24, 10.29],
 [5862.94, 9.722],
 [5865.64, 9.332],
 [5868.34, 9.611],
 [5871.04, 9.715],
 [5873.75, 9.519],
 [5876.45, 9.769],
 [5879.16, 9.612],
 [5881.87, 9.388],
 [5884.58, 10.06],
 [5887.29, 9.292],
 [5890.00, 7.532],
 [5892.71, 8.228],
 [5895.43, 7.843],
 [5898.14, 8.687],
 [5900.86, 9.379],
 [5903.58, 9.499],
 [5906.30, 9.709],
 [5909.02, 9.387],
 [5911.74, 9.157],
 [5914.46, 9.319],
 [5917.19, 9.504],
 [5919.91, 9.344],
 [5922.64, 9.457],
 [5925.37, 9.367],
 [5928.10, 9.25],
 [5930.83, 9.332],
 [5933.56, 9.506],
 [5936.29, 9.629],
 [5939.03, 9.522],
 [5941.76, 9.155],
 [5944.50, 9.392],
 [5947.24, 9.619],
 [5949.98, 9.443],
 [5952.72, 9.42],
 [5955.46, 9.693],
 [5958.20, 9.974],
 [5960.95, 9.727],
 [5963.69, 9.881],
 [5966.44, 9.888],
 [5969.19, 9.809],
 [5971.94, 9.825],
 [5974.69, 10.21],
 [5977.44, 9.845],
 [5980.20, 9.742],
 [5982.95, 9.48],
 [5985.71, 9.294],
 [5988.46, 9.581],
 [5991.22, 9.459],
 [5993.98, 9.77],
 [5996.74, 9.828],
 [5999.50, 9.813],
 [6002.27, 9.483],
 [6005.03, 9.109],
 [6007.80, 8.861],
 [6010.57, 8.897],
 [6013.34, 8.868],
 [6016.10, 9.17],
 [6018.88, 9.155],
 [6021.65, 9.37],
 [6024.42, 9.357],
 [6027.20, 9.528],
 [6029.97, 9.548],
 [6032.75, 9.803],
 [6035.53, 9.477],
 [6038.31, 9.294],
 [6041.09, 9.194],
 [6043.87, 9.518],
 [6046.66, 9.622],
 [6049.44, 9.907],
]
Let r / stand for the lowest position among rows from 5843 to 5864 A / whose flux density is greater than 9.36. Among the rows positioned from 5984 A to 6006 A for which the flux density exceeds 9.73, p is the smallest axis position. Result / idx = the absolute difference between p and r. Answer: 149.9 A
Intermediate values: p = 5993.98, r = 5844.07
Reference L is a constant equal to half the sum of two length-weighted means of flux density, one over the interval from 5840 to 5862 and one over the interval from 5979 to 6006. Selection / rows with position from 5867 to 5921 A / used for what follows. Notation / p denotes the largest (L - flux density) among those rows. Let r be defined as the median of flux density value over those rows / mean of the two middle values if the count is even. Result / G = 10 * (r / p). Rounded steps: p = 2.16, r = 9.39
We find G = 43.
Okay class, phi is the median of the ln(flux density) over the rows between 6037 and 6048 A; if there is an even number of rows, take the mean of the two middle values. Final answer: 2.24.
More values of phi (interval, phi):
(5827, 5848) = 2.29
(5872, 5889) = 2.26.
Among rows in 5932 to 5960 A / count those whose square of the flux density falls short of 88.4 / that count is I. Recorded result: 2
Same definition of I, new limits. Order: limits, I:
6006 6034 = 7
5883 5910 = 7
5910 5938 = 6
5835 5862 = 2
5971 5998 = 1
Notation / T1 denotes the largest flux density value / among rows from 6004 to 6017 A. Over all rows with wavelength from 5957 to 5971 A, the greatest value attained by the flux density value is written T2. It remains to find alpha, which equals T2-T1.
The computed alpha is 0.80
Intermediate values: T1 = 9.17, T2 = 9.974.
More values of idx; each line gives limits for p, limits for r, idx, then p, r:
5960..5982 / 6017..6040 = 58.0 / 5963.69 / 6021.65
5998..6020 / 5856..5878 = 142.0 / 5999.50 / 5857.54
